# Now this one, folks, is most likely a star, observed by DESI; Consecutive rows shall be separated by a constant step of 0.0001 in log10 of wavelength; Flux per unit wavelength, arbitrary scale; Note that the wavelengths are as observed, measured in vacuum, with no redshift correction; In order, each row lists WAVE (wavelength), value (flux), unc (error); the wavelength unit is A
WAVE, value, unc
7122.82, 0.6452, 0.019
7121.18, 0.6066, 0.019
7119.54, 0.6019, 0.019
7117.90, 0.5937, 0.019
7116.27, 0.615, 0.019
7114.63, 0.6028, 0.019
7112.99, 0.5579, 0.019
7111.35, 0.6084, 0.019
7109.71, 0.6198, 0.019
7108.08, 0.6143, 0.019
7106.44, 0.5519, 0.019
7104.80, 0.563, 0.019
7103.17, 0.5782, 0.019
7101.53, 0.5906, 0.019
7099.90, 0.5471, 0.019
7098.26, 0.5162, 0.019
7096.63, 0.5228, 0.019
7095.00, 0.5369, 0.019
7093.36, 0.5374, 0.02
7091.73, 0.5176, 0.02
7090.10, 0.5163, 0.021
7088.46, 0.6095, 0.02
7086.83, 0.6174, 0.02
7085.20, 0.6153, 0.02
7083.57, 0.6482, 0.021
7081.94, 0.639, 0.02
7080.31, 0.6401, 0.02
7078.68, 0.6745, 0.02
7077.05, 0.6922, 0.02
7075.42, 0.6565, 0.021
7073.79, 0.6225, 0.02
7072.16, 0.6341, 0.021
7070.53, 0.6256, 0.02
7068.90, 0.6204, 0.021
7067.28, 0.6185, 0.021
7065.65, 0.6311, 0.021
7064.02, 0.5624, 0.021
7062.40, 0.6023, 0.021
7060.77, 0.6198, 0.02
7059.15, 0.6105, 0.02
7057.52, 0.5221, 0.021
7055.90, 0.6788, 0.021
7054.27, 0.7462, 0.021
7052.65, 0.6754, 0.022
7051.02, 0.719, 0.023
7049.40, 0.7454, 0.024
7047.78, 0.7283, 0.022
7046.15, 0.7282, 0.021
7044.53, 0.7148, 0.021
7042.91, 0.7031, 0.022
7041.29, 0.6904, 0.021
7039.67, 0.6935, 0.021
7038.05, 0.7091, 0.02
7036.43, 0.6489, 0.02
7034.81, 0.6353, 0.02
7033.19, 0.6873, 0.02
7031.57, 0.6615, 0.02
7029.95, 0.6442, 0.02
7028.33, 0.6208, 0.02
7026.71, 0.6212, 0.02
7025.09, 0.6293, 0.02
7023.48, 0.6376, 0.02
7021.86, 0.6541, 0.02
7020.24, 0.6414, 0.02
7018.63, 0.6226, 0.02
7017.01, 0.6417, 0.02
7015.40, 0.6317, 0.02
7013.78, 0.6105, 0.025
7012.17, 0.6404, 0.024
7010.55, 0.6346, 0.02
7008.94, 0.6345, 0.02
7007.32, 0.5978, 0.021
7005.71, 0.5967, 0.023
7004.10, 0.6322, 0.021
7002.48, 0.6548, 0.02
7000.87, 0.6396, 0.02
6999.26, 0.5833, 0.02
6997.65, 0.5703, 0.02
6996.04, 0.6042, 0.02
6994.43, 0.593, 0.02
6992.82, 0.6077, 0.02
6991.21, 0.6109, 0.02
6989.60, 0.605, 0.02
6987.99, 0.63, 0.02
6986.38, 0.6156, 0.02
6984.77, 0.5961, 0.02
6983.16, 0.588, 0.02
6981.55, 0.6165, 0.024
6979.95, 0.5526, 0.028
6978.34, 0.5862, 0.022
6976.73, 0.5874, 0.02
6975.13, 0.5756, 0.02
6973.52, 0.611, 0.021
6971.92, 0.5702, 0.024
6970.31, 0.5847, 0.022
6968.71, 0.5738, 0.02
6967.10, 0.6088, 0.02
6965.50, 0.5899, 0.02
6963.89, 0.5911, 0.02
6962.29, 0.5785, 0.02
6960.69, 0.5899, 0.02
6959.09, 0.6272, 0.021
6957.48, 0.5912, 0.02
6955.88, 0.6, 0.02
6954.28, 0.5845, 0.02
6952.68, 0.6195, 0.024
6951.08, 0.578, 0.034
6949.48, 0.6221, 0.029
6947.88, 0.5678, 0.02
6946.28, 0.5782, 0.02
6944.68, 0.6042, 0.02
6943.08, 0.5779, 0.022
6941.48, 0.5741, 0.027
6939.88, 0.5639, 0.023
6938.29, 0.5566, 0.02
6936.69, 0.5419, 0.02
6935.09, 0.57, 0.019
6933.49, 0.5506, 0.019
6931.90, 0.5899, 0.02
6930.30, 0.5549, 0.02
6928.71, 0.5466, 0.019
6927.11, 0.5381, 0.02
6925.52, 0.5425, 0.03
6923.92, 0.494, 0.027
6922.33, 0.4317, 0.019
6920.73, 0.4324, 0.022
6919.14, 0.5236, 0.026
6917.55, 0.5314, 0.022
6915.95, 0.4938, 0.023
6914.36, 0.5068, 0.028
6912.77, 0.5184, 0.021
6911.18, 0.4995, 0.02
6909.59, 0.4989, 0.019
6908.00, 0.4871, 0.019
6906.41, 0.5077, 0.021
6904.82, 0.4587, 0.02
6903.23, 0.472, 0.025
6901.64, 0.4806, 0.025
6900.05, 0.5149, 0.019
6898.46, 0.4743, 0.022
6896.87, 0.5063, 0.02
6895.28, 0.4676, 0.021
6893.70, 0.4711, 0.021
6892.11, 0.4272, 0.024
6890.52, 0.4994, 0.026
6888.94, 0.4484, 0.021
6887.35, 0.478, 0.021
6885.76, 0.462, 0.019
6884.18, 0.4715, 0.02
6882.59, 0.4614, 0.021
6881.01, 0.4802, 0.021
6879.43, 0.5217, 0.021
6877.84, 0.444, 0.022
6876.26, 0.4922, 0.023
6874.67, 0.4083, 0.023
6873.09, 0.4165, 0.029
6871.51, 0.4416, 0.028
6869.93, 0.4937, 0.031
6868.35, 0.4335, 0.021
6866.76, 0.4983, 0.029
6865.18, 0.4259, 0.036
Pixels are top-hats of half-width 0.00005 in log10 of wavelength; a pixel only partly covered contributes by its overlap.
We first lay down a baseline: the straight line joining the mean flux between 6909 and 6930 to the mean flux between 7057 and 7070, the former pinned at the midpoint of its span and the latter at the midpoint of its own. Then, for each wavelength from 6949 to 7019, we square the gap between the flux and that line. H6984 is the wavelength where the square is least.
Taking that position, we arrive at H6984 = 6979.95 A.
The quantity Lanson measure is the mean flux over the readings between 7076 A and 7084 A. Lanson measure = 0.659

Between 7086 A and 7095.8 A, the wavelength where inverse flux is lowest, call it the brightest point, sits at 7086.83 A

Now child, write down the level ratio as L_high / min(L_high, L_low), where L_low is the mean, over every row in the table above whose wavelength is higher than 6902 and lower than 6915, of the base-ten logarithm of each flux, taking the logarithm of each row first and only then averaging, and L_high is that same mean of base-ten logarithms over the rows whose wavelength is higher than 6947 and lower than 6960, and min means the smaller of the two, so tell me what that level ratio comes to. 0.73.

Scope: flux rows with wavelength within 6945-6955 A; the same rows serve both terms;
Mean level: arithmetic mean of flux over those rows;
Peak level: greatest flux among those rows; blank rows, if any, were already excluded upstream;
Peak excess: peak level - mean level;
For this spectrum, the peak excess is 0.030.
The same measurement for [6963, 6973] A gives 0.022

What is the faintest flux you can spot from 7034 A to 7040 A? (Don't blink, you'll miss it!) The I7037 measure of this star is 0.6353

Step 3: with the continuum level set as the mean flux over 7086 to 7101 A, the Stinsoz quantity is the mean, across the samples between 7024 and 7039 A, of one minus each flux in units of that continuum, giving -0.19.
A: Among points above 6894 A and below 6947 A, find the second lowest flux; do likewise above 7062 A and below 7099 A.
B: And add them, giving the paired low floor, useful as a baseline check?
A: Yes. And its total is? 0.95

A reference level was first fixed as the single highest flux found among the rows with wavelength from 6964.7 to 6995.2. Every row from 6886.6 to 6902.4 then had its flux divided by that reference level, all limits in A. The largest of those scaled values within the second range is 0.82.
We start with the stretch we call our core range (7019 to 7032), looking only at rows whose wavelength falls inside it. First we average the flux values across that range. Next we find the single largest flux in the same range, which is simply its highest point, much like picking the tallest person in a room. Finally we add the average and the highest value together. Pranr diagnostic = 1.30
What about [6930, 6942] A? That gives 1.15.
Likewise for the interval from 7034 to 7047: 1.42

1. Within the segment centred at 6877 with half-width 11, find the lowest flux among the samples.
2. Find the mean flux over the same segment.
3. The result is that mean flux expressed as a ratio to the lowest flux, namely 1.14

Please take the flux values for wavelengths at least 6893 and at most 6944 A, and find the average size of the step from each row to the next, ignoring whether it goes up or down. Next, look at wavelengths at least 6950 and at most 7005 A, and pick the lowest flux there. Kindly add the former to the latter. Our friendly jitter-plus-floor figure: 0.58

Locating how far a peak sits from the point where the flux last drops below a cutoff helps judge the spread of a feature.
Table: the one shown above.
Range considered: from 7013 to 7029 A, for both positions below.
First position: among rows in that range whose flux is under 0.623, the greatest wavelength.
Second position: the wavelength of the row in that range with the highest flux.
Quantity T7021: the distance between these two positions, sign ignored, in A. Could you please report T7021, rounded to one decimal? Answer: 6.5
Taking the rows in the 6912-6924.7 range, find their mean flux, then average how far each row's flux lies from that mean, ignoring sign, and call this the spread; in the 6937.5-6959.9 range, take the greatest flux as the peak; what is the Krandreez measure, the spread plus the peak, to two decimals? 0.66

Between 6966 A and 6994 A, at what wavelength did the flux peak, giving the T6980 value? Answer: 6987.99 A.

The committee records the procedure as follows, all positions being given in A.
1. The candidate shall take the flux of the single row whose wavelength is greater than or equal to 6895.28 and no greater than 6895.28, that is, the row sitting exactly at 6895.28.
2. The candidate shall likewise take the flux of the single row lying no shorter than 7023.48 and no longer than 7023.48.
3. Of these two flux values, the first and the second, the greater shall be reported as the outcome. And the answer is 0.638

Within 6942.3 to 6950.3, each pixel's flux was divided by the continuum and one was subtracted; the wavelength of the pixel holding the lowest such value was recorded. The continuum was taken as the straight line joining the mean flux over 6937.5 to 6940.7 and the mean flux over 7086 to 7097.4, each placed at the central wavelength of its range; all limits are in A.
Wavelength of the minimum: 6947.88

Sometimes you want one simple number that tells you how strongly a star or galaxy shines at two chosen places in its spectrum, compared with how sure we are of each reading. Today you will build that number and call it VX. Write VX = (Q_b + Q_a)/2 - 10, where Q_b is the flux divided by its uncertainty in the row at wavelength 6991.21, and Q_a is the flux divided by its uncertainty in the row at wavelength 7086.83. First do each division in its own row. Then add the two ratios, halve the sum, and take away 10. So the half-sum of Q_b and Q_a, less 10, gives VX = 20.7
